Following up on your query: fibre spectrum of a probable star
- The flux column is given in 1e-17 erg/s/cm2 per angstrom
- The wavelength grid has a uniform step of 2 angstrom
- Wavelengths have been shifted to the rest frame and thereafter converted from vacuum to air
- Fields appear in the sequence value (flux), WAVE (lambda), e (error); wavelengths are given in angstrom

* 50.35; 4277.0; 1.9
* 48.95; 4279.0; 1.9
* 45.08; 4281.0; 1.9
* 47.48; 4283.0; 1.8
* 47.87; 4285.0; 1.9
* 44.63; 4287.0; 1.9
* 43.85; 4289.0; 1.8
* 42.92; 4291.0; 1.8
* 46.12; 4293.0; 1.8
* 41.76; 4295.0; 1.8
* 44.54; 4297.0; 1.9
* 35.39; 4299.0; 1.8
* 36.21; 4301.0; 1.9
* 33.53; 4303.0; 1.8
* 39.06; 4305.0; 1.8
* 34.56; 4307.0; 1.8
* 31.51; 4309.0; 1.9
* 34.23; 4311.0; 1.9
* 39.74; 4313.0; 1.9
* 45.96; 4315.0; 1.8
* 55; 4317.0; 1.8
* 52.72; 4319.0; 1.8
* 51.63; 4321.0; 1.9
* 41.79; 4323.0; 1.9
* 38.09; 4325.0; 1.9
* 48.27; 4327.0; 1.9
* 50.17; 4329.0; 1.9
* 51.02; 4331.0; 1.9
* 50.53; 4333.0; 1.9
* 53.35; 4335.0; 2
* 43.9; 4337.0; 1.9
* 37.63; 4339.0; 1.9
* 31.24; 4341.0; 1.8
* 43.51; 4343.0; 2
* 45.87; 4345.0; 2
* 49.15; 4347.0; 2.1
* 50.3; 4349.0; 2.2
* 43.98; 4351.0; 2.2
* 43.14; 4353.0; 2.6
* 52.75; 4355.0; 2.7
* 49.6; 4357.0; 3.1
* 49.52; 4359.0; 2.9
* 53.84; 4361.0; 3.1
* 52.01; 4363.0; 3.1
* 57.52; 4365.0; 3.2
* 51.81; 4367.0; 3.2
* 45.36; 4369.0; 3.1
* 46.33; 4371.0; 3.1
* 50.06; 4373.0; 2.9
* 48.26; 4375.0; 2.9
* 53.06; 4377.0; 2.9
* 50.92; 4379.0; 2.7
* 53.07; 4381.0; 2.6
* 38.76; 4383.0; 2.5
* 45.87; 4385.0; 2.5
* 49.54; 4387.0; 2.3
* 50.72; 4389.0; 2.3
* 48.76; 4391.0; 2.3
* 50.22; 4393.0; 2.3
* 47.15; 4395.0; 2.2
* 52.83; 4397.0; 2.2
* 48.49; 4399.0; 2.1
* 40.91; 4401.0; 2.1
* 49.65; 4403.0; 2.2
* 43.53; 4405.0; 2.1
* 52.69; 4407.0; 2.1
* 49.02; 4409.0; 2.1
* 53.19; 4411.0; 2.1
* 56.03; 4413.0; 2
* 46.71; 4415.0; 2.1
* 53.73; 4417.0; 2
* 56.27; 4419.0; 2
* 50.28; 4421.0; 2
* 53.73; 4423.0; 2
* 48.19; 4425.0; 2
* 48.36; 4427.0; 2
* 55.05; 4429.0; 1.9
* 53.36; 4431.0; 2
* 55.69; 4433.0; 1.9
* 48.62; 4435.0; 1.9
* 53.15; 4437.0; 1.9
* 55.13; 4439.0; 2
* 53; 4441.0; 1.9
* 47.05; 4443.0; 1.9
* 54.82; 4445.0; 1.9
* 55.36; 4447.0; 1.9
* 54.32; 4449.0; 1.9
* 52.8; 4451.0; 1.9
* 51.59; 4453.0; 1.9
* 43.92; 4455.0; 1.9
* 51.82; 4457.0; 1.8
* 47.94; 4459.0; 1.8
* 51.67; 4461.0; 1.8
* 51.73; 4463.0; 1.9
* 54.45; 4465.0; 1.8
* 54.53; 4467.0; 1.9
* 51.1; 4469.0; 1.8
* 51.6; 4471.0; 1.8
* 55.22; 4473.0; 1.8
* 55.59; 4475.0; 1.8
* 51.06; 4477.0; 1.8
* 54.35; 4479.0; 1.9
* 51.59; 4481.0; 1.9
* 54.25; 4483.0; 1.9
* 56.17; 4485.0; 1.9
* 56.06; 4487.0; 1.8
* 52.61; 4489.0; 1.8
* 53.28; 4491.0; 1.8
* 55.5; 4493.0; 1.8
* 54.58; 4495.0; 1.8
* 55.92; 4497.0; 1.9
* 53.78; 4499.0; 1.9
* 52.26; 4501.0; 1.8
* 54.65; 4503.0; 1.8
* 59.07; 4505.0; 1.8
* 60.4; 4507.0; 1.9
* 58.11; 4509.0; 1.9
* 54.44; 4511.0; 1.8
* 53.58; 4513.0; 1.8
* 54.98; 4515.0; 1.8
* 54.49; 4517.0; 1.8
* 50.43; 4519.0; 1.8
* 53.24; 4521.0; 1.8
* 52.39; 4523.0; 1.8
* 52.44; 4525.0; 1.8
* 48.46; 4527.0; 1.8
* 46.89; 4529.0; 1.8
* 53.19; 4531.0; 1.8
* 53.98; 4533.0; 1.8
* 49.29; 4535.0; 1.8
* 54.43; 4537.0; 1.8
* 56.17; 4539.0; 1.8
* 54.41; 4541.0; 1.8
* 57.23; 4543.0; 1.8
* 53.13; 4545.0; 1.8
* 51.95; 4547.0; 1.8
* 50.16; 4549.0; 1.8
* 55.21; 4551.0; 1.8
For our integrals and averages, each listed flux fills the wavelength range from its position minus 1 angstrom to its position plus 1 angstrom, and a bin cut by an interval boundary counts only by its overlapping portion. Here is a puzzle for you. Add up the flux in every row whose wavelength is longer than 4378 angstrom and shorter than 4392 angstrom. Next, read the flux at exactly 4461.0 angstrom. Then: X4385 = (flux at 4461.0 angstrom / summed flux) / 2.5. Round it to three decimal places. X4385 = 0.061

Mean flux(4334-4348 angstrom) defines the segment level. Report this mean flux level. 44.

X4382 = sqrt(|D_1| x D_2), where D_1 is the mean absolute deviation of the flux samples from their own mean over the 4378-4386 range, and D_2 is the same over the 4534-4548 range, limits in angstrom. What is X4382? 3.12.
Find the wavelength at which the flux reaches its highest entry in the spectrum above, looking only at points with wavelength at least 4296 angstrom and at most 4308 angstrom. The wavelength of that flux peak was 4297.0 angstrom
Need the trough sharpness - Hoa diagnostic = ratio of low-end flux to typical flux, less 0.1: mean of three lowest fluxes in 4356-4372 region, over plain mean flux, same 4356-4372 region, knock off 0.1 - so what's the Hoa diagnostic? 0.828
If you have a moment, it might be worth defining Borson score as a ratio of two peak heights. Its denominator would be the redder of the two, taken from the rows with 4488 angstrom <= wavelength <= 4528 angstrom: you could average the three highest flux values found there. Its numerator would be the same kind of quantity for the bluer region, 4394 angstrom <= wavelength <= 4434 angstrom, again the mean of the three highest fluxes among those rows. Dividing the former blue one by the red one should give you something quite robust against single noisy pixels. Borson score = 0.95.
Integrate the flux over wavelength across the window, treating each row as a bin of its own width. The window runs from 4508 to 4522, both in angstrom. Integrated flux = 759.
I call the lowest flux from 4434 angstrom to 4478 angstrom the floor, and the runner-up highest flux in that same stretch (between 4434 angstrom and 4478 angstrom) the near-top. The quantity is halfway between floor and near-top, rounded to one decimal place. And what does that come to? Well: 49.6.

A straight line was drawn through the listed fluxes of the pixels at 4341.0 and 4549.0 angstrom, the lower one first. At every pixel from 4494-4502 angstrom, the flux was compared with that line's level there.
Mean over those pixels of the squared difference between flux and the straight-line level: 76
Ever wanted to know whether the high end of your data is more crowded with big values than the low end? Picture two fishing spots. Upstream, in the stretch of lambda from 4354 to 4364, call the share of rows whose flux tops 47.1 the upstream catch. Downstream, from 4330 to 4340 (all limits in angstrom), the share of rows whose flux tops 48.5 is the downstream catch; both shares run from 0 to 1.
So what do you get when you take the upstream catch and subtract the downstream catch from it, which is 0.40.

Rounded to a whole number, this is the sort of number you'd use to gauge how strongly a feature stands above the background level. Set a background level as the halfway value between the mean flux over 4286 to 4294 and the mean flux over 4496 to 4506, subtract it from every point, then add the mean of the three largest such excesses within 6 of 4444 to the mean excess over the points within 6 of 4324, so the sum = 3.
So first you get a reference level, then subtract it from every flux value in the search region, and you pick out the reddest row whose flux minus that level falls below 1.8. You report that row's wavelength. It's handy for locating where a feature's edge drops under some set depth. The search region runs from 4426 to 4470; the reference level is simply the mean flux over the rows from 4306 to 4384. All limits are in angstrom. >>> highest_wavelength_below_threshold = 4459.0 angstrom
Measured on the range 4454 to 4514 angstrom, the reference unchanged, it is 4459.0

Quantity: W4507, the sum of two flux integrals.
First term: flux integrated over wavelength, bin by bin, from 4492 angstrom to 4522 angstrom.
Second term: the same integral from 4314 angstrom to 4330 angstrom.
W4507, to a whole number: 2418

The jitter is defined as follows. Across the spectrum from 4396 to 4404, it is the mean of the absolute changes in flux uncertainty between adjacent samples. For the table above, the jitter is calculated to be 0.067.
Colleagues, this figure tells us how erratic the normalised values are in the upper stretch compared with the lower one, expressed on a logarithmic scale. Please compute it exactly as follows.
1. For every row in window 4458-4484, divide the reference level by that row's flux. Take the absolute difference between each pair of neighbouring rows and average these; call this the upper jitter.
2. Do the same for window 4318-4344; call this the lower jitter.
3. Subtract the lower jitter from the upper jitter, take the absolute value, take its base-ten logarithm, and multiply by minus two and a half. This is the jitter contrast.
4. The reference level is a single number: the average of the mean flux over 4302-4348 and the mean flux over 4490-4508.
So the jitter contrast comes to 2.37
